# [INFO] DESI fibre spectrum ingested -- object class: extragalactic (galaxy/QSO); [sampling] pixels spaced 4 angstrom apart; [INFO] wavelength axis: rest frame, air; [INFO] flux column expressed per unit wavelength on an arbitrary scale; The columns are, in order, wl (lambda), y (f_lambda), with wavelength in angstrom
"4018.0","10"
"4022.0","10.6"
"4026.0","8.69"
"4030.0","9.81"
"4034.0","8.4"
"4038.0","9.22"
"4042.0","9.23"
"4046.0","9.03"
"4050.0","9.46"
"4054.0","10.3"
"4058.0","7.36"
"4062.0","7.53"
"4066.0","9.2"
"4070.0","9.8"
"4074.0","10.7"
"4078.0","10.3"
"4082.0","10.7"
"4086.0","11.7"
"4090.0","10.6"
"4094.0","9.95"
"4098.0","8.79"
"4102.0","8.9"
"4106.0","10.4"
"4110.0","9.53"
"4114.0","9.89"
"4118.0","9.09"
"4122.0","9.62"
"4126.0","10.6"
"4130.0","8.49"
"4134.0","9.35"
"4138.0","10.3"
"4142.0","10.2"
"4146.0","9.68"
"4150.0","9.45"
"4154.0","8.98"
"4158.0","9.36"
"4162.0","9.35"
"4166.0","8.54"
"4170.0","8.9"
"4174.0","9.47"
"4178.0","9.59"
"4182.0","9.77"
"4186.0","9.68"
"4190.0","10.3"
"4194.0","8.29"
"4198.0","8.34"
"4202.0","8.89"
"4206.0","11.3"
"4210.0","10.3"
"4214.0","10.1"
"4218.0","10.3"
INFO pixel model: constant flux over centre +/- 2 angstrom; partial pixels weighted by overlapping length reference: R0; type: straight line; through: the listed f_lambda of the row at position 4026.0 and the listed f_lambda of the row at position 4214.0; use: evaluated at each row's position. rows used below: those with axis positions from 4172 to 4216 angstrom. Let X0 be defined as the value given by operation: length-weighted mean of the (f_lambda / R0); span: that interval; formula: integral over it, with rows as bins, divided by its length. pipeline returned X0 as 0.97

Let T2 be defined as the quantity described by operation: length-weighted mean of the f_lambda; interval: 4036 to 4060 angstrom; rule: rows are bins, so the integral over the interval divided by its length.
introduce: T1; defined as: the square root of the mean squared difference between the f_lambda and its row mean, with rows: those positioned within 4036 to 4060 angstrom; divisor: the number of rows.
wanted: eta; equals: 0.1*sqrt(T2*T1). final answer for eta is 0.283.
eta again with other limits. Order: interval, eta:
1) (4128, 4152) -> 0.240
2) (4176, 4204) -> 0.257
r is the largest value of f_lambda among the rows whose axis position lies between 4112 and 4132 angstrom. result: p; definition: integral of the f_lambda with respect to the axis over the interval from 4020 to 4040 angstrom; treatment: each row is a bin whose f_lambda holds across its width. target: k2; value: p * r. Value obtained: 1981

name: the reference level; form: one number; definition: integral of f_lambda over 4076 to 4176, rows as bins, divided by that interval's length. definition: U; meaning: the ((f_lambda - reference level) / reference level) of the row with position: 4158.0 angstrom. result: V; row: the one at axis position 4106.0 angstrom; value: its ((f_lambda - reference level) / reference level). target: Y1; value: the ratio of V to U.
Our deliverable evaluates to -2.2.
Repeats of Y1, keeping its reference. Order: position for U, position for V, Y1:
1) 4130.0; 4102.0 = 0.7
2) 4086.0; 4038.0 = -0.2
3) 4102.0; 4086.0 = -2.6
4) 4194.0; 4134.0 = 0.2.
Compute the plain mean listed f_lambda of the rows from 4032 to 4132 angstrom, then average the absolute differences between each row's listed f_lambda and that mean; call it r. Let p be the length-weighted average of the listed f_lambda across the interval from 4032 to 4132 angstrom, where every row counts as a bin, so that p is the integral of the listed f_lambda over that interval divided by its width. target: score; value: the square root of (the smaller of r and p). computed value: 0.89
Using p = 9.55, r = 0.8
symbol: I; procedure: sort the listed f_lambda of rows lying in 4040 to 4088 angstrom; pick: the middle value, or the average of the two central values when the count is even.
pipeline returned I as 9.63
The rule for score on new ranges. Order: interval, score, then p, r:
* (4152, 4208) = 0.77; 9.34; 0.6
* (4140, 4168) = 0.59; 9.37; 0.4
